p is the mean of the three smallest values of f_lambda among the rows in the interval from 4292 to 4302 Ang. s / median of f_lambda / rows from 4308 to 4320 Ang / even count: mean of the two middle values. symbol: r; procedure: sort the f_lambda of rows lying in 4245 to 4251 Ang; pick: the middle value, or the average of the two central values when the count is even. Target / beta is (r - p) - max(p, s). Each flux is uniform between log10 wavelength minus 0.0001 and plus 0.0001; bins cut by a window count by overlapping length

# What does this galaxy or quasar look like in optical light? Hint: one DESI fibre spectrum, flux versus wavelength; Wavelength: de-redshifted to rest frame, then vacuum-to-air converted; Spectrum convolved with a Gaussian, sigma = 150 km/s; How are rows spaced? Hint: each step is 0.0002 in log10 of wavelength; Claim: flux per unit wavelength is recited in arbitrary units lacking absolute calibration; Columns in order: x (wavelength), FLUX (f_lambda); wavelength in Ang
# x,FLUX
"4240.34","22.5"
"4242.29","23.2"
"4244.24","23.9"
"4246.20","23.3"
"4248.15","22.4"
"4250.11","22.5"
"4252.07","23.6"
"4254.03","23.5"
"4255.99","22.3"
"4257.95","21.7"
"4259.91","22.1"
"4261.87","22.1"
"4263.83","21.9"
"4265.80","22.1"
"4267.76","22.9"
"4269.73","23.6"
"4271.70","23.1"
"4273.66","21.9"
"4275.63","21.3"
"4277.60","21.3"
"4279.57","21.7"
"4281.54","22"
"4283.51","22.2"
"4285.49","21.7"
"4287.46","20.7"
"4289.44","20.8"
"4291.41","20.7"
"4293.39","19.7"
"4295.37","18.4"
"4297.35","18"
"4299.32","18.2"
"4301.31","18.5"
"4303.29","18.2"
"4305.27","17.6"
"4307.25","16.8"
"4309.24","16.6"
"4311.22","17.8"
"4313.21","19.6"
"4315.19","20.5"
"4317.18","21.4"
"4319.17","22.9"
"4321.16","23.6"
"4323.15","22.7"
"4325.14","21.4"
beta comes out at -16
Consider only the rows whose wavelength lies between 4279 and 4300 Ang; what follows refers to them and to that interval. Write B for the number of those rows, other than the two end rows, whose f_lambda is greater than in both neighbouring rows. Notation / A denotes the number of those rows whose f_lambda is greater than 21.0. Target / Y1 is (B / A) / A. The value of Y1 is 0.125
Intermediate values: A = 4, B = 2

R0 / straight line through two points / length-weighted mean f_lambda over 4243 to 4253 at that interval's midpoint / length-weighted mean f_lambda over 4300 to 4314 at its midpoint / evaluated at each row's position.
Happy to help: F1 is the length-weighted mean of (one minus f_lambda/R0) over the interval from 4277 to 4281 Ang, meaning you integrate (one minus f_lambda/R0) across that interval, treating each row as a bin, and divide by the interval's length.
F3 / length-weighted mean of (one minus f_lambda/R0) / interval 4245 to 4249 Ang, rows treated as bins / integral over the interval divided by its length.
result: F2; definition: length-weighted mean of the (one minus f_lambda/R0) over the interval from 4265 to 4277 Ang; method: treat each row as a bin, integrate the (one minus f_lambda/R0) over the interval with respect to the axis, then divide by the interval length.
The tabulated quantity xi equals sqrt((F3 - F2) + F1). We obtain 0.14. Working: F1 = -0.060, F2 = -0.07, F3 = 0.01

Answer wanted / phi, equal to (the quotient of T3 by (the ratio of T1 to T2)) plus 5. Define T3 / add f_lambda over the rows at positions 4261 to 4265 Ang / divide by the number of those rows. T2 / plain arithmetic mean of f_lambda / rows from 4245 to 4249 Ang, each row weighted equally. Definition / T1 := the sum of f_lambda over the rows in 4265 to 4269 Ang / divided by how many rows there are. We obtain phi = 27.3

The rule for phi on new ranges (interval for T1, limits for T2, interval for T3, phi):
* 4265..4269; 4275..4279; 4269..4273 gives 27.1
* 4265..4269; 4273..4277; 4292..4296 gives 23.3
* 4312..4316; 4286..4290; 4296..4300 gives 23.7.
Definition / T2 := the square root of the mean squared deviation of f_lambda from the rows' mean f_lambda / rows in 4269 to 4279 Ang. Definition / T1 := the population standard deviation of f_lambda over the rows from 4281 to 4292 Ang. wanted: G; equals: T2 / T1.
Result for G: 1.5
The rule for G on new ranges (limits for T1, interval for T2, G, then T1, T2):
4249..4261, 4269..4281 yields 1.3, 0.70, 0.9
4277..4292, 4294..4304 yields 0.3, 0.56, 0.2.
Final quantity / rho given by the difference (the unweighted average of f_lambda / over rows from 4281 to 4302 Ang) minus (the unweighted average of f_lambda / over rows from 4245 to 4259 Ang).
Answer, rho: -2.7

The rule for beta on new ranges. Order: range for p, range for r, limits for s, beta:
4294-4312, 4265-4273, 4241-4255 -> -17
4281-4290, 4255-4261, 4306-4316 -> -20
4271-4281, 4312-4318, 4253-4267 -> -23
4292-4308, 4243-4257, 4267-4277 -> -17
